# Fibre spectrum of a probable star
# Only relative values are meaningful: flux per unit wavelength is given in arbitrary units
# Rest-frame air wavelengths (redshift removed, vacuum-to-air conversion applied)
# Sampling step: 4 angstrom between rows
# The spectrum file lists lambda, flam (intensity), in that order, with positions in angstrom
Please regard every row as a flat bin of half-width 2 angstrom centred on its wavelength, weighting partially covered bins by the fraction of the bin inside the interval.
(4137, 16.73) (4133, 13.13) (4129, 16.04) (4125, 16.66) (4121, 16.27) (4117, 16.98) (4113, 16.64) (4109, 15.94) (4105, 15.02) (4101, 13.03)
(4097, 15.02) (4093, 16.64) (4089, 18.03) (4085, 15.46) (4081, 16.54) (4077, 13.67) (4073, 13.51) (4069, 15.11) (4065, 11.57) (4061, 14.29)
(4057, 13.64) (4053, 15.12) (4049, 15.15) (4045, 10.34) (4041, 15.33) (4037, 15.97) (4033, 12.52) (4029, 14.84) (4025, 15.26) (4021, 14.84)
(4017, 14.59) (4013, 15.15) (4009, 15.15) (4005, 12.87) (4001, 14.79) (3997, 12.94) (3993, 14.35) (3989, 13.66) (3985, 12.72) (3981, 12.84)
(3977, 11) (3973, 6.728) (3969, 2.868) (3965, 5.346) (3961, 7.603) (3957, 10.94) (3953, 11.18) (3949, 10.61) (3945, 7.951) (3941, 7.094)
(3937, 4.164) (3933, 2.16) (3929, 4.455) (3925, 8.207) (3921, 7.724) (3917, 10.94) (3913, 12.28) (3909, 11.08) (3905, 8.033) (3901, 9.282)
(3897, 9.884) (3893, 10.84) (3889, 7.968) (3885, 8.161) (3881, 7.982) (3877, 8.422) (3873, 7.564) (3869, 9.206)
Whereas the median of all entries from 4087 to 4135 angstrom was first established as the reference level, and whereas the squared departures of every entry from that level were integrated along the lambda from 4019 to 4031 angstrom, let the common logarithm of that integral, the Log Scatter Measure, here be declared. 1.23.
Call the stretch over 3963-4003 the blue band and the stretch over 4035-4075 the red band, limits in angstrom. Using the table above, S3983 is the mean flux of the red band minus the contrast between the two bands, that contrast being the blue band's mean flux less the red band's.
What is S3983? 17.3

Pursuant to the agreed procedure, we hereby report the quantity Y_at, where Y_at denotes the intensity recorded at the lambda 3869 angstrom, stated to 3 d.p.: 9.206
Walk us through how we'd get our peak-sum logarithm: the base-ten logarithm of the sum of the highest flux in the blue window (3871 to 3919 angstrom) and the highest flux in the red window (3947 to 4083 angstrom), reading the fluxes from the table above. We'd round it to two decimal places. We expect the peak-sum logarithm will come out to 1.46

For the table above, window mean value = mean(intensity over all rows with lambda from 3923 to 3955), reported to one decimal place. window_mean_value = 7.0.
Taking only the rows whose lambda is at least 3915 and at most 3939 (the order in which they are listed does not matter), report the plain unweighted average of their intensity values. 6.3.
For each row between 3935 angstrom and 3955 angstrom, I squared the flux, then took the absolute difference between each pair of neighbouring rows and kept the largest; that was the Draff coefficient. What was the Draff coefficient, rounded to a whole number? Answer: 49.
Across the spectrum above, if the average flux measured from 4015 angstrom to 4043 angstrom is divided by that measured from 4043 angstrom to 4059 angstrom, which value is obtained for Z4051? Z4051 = 1.1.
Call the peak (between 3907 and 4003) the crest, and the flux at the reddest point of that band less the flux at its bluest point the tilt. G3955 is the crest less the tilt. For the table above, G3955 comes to 11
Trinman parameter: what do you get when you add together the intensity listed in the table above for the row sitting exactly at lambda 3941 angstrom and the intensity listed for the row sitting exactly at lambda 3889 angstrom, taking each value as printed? 15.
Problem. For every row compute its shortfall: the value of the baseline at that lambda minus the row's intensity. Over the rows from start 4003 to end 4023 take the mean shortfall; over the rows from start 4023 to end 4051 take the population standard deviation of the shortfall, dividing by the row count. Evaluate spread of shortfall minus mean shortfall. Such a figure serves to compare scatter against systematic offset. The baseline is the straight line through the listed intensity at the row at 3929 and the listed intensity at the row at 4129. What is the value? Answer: 7.2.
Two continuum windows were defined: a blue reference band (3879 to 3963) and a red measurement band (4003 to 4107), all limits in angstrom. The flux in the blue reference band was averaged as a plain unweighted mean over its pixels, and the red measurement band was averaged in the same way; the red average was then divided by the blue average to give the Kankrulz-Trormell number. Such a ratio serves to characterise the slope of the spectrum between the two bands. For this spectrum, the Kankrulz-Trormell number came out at 1.7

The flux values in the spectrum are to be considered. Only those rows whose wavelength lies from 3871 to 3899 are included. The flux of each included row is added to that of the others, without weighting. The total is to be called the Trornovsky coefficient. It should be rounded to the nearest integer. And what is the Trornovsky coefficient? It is 61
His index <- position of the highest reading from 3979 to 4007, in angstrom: 4001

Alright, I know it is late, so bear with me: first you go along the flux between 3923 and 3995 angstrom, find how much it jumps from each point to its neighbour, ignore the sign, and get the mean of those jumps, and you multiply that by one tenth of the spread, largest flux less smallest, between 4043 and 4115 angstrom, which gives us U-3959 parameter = 1.6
